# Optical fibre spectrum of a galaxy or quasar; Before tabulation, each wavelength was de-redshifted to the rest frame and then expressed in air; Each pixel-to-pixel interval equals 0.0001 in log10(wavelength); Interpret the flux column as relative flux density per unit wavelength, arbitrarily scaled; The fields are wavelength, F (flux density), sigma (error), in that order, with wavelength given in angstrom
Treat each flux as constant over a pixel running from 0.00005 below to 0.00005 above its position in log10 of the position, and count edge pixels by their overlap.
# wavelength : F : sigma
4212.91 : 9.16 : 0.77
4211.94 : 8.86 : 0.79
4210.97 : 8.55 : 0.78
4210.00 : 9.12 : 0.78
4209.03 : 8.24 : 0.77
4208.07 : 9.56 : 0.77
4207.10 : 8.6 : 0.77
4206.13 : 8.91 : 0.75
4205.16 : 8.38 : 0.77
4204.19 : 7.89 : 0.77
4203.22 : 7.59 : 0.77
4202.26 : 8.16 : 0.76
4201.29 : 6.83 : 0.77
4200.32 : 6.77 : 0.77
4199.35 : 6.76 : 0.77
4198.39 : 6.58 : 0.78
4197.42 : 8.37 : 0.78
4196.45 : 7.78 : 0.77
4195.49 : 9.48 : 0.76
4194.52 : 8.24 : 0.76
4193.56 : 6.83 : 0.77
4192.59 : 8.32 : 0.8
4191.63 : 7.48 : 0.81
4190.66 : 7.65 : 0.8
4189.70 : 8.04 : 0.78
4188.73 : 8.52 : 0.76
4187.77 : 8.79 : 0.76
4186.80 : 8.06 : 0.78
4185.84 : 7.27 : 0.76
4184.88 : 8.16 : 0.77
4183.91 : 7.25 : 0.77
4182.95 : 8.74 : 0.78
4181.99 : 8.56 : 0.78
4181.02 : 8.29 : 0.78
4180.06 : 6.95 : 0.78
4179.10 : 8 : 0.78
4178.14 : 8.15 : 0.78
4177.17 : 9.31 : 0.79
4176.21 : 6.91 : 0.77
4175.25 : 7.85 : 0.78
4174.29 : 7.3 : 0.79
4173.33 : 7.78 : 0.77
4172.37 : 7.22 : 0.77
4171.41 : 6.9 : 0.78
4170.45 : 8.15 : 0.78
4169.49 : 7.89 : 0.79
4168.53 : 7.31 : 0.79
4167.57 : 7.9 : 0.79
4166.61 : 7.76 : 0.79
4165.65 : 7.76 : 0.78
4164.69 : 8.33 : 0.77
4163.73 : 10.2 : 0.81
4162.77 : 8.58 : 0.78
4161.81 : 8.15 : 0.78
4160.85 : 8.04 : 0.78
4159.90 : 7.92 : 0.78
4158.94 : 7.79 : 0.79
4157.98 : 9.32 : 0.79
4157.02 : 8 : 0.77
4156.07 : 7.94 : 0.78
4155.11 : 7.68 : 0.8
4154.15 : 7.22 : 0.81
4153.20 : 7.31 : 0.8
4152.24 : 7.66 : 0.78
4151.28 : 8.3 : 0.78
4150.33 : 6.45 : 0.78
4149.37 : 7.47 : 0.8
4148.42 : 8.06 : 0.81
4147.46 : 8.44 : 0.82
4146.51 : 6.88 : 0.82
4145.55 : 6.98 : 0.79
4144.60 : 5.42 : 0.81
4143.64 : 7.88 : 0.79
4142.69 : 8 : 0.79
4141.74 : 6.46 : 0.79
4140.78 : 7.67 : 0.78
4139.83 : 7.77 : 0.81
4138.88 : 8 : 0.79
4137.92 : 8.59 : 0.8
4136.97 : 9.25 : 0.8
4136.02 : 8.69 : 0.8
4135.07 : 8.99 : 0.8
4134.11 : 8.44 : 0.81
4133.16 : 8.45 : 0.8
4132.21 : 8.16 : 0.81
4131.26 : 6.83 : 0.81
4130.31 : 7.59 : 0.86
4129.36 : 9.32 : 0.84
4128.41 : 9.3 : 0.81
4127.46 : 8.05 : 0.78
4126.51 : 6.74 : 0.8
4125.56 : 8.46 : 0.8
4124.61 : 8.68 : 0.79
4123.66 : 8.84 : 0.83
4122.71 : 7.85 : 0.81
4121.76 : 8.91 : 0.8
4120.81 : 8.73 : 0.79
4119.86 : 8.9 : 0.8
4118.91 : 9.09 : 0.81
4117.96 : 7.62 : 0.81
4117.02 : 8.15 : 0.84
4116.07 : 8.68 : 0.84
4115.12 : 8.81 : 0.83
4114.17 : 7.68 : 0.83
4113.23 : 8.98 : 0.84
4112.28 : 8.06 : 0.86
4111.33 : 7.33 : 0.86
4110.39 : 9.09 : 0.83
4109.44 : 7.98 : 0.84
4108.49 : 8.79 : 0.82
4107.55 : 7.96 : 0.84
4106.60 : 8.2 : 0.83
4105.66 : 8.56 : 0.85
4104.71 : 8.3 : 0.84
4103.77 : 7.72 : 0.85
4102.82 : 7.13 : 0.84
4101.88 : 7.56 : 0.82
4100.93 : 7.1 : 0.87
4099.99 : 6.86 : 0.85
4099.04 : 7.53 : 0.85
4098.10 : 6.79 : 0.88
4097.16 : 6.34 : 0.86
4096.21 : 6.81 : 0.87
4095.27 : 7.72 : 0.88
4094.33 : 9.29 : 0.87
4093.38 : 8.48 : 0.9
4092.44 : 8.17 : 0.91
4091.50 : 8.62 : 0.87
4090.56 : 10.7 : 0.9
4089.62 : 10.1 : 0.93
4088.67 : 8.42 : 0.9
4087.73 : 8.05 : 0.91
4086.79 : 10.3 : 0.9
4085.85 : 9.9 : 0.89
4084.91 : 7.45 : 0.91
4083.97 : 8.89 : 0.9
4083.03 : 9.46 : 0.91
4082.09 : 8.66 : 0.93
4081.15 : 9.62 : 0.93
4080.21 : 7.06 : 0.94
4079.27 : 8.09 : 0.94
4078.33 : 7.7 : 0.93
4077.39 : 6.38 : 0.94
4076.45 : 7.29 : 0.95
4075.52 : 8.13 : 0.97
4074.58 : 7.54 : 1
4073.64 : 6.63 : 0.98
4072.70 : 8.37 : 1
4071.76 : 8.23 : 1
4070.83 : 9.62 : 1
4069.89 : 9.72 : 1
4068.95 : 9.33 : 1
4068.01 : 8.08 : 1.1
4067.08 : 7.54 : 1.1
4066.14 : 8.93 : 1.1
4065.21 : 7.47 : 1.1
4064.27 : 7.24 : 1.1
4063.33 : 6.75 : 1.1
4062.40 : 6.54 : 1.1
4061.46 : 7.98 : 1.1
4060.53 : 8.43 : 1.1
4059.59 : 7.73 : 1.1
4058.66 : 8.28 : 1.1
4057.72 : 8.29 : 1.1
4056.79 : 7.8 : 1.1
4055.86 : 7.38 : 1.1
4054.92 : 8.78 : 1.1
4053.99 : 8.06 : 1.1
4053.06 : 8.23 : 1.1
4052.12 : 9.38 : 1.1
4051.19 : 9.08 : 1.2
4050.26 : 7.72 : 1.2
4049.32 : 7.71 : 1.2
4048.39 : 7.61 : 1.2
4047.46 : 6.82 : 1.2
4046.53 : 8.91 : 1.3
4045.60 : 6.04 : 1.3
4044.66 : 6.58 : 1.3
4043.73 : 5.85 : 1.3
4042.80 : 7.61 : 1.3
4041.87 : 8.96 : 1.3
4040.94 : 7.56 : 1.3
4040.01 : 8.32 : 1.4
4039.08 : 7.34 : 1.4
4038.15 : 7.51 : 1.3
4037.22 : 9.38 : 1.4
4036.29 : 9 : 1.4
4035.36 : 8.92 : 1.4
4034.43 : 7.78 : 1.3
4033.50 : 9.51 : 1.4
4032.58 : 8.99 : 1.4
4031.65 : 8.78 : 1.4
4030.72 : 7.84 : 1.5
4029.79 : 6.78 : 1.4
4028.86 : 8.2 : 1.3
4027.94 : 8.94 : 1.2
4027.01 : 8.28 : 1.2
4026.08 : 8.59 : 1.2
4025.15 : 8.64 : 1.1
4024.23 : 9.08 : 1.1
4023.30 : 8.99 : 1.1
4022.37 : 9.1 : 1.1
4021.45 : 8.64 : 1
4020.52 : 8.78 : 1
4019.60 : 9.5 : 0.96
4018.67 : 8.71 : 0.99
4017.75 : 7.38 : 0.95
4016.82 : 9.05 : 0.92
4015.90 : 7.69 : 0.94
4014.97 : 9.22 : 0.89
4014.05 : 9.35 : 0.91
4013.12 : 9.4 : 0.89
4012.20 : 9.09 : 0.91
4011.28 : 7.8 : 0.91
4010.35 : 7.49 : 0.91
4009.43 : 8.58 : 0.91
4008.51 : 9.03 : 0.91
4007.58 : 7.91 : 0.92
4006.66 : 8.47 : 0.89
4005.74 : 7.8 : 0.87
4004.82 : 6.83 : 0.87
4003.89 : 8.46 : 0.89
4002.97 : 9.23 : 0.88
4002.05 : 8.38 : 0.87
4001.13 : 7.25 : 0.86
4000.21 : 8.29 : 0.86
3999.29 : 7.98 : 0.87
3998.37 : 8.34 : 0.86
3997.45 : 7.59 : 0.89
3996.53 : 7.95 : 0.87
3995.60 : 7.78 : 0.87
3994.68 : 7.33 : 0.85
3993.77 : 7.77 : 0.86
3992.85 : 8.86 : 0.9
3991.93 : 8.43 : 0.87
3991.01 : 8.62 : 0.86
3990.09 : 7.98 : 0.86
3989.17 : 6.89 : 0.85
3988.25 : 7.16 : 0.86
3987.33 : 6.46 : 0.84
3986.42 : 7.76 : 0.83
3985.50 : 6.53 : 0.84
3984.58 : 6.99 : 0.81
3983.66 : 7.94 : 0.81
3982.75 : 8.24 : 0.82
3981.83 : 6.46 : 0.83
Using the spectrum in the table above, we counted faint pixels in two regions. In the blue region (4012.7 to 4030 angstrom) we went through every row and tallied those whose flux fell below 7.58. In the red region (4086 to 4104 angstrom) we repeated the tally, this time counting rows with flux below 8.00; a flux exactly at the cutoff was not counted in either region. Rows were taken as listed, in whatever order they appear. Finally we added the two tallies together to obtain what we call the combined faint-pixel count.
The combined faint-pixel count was 12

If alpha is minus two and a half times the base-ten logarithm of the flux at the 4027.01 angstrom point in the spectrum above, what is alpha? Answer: -2.30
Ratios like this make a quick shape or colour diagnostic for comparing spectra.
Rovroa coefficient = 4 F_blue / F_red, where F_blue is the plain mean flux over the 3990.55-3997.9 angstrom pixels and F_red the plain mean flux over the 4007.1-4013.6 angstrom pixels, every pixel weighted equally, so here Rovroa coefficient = 3.80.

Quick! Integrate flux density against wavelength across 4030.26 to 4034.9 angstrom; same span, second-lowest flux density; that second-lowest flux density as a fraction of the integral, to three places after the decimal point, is 0.197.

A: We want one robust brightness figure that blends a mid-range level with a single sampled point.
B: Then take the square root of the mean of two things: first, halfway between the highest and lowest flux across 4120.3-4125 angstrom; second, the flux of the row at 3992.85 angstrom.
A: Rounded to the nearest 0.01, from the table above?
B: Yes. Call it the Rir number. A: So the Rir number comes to 2.94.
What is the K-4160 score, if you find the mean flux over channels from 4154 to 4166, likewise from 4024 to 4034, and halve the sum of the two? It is 8.4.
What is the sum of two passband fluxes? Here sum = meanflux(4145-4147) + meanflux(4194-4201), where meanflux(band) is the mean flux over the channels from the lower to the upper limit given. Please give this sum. 14.6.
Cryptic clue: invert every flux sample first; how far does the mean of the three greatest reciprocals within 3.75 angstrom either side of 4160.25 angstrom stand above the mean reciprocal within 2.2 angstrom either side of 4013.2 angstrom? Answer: 0.015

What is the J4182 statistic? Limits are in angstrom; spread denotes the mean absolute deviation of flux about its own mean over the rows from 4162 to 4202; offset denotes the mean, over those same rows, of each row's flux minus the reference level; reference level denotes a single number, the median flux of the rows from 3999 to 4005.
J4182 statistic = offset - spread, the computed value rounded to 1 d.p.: -1.0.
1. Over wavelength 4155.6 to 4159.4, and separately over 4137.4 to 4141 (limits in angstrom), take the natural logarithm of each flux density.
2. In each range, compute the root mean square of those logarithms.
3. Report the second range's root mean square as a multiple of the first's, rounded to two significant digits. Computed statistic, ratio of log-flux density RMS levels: 0.99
